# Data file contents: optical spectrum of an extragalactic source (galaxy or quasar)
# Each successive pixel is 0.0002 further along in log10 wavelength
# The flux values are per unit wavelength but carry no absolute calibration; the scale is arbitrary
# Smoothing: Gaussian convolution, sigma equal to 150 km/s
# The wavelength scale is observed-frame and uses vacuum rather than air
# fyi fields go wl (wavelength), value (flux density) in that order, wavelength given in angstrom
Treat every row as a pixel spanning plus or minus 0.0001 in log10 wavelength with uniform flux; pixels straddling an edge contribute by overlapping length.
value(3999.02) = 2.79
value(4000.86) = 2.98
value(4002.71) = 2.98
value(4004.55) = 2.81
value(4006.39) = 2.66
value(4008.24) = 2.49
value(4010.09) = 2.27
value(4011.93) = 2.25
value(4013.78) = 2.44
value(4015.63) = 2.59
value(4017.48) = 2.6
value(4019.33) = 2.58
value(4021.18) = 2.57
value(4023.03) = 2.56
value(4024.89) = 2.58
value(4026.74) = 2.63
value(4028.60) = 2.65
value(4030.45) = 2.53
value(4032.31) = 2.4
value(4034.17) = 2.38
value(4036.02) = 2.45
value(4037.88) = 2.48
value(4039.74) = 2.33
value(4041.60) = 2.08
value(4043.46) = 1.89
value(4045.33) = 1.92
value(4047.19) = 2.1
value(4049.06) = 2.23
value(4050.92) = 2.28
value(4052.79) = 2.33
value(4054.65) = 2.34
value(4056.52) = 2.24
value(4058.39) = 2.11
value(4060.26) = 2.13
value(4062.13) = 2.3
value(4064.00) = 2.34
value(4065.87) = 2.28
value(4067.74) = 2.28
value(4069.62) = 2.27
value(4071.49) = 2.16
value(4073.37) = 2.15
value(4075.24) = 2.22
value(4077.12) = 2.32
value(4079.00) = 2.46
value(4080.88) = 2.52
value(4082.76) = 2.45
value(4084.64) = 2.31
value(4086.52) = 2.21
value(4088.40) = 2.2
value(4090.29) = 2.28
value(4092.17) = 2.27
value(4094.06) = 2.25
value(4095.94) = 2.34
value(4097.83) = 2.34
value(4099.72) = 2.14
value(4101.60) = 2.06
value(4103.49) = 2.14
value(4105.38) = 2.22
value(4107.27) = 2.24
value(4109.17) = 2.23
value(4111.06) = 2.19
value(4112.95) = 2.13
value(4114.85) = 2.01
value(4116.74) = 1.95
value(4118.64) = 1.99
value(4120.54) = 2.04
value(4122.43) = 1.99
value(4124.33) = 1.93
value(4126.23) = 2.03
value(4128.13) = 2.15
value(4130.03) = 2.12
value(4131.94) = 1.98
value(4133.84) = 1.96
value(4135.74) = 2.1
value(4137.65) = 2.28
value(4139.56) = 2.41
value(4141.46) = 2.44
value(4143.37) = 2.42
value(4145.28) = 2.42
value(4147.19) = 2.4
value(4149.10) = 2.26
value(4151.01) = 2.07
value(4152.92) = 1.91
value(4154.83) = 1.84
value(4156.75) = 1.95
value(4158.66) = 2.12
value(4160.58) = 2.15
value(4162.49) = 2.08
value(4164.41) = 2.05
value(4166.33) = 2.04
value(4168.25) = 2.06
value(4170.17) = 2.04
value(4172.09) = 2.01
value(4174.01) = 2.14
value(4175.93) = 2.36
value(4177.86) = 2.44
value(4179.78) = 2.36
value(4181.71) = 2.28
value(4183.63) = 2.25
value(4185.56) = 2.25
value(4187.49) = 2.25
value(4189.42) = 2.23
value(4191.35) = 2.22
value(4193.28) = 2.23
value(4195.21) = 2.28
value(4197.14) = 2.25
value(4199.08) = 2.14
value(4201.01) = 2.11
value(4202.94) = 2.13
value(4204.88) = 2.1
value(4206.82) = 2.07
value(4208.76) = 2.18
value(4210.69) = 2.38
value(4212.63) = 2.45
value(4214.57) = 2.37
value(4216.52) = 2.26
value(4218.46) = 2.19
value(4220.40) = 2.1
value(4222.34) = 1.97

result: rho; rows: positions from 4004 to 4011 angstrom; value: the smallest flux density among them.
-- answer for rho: 2.27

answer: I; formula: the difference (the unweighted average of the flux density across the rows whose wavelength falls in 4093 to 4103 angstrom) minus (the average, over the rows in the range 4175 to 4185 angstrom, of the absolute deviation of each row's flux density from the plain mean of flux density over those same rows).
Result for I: 2.17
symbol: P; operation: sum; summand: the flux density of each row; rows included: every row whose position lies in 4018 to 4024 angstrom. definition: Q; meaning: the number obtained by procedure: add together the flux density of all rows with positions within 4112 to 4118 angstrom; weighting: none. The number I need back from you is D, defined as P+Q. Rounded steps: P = 7.7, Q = 6.1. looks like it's 13.8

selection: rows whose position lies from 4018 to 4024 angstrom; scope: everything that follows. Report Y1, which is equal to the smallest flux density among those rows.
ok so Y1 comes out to 2.56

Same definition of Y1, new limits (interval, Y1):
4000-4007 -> 2.66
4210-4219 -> 2.19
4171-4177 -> 2.01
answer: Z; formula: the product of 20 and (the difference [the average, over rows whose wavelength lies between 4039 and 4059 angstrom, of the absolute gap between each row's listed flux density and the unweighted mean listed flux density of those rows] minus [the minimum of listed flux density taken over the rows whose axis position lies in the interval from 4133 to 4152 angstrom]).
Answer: -36.5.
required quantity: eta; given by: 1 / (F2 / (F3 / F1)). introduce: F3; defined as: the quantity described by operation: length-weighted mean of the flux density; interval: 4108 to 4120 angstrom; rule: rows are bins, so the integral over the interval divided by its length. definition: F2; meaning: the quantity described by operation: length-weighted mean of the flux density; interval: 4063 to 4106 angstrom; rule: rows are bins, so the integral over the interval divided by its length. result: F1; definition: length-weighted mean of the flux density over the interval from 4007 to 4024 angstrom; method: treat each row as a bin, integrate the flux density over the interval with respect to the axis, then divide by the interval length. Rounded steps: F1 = 2.49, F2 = 2.27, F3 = 2.08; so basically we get 0.37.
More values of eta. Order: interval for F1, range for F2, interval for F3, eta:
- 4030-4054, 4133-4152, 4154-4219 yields 0.43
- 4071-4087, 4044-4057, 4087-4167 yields 0.42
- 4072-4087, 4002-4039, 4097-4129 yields 0.36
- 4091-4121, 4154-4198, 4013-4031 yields 0.55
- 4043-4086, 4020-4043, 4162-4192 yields 0.40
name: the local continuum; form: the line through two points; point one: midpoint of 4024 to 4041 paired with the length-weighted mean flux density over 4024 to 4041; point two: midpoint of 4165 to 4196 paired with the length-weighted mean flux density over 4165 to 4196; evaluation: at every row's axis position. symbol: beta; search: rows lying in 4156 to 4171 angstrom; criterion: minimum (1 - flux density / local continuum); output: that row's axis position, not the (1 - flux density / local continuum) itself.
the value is 4160.58 angstrom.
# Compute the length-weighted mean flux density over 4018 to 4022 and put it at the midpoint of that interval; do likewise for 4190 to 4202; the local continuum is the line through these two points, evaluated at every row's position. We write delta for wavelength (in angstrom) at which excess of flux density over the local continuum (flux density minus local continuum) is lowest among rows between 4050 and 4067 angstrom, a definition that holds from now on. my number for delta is 4058.39 angstrom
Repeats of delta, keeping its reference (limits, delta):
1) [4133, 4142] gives 4133.84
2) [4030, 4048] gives 4043.46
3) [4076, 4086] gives 4077.12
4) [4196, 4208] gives 4206.82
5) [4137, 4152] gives 4151.01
